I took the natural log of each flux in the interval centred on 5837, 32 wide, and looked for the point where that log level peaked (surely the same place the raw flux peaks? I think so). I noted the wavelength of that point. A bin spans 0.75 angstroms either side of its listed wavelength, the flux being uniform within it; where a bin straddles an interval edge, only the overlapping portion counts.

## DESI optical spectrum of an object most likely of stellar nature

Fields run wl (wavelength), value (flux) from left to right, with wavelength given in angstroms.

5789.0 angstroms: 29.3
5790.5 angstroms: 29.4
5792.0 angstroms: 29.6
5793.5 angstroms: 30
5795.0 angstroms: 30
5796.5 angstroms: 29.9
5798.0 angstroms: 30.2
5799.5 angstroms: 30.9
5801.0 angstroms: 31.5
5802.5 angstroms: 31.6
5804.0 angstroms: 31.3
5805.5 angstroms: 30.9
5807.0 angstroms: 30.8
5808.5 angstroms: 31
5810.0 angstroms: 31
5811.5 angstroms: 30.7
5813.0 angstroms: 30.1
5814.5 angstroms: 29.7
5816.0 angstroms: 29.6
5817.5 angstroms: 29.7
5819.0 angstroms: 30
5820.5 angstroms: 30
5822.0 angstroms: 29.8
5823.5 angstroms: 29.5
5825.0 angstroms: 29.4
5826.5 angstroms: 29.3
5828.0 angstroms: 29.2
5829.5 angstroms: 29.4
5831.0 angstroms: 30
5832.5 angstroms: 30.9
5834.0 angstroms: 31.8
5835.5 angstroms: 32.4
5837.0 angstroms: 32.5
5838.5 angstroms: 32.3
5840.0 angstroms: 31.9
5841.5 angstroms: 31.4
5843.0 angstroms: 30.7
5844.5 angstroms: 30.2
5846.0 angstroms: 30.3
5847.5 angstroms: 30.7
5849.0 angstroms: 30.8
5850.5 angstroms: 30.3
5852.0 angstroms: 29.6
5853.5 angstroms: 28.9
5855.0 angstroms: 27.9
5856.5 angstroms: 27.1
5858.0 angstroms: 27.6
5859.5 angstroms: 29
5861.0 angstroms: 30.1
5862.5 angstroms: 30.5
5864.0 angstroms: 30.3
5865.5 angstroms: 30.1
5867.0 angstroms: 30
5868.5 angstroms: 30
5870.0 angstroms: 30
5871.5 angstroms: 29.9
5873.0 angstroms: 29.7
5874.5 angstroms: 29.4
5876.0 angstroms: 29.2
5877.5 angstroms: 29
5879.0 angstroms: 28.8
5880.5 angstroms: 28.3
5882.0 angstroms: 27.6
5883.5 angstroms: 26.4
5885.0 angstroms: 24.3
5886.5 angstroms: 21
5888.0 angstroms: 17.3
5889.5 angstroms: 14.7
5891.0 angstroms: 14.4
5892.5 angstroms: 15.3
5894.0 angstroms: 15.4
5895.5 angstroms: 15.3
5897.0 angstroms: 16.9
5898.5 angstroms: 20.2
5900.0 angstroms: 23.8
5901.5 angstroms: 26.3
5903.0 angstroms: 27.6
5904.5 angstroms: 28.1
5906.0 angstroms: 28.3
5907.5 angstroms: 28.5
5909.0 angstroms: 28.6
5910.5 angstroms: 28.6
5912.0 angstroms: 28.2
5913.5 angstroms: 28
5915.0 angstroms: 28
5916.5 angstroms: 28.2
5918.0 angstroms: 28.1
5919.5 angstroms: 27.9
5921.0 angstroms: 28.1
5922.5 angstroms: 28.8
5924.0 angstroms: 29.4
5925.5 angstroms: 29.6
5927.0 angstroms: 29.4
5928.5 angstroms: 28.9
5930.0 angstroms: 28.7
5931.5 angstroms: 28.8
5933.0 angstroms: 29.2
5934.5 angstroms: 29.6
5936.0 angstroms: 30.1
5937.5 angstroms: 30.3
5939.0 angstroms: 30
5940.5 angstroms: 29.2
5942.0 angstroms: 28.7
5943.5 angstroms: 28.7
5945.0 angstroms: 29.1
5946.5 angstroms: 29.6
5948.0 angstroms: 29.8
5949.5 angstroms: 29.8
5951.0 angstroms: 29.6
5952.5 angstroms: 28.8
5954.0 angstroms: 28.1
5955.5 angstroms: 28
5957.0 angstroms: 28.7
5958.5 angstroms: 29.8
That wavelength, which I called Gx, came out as 5837.0 angstroms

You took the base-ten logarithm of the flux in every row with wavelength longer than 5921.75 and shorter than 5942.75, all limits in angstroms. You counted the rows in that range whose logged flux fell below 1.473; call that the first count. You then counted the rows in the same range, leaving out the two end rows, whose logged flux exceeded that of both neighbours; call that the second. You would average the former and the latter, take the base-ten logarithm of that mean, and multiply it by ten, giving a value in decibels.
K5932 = 8.1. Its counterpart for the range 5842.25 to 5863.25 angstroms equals 5.4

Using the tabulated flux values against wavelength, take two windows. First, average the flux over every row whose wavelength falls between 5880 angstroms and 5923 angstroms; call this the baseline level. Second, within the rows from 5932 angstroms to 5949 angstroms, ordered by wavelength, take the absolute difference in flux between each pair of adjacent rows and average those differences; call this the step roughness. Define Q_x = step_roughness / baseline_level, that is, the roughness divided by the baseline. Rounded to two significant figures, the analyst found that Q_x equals 0.016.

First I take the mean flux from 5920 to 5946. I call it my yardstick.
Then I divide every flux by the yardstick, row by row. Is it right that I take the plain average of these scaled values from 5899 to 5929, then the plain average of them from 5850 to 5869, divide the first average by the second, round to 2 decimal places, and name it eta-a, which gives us 0.96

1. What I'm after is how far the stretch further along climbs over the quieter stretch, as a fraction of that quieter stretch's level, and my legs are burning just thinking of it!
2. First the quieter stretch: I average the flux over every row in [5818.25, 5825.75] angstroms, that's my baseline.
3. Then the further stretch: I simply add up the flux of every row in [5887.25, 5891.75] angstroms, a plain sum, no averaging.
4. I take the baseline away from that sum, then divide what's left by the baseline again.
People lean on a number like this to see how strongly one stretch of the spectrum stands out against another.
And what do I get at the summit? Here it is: 1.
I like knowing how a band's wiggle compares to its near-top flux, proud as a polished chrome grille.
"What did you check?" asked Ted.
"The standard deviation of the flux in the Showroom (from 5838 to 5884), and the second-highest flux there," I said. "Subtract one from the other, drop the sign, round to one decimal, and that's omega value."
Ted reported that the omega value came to 30.6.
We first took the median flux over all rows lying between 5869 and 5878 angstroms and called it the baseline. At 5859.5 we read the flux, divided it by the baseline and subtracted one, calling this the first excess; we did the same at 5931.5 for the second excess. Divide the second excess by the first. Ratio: 1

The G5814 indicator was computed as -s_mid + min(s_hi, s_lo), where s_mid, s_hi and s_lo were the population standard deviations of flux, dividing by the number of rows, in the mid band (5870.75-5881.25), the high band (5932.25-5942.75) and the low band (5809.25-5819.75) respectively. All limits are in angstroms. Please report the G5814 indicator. 0.0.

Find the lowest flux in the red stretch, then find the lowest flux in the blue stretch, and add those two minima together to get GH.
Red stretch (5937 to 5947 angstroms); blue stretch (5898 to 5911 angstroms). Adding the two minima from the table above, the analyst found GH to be 48.9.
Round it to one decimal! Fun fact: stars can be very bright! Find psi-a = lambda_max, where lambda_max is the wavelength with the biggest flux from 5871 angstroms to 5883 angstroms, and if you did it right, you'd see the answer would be 5871.5 angstroms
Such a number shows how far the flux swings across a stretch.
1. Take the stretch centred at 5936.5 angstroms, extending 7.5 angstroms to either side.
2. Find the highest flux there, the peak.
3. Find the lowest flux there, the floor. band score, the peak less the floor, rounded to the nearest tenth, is 1.6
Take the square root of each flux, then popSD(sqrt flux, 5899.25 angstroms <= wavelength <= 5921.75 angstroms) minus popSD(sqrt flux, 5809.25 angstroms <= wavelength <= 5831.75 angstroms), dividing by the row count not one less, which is 0.1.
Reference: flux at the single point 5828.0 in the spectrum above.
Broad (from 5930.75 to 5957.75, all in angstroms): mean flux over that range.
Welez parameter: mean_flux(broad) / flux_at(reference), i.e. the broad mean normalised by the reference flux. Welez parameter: 1.00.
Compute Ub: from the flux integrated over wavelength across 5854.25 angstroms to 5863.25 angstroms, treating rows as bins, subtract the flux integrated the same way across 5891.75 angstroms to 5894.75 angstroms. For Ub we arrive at 212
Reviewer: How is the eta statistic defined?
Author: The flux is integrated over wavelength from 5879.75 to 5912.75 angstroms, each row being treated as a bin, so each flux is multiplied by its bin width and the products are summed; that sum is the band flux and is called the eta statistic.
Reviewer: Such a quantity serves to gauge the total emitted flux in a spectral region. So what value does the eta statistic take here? 758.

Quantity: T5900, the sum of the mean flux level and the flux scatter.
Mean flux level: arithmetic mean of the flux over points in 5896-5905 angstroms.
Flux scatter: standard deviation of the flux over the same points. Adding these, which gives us 28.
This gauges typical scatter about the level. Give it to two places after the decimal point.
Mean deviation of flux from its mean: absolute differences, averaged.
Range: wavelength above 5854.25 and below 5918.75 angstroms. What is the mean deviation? 4.04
